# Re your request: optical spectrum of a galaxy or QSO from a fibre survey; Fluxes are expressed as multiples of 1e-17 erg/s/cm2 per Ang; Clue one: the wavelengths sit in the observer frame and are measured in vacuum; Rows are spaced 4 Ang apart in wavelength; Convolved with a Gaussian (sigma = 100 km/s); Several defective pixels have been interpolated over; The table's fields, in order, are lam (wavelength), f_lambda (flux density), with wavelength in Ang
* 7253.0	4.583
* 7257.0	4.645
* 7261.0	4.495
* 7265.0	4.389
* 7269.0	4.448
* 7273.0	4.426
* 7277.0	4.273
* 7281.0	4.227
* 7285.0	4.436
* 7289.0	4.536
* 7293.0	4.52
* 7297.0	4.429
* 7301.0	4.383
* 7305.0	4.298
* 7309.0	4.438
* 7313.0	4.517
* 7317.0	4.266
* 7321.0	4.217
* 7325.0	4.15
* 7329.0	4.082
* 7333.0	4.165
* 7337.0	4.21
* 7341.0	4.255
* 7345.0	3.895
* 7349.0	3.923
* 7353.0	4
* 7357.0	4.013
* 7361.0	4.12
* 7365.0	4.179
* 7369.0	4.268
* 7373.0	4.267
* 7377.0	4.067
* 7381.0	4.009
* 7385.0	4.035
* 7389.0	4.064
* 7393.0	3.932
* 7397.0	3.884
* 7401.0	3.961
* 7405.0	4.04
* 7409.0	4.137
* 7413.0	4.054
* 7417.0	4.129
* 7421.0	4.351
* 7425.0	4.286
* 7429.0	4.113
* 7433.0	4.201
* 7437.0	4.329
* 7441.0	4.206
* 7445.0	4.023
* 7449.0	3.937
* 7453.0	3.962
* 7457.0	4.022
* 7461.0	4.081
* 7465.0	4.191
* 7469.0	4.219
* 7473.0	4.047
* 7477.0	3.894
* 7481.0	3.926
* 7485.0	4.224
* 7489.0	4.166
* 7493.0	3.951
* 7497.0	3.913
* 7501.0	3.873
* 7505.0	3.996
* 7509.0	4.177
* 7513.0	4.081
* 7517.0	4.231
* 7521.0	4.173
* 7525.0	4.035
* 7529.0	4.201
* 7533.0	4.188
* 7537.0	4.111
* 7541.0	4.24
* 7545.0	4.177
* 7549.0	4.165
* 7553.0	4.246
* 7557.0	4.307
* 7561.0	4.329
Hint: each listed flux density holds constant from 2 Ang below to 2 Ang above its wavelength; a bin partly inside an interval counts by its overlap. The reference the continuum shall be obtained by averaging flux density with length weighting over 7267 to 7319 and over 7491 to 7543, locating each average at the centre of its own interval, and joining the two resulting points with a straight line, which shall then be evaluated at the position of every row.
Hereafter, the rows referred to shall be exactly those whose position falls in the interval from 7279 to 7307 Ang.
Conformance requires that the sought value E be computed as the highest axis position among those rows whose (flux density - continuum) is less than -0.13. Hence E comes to 7281.0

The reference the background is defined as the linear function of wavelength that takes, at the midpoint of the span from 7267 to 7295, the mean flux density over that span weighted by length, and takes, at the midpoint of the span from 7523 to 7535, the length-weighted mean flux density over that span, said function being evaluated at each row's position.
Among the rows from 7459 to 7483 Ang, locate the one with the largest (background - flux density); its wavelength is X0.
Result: 7477.0 Ang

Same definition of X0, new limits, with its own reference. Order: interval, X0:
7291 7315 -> 7305.0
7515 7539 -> 7525.0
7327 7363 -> 7345.0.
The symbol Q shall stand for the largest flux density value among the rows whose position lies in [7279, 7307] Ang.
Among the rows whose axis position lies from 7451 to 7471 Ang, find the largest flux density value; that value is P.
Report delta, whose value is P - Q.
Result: -0.32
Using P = 4.219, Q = 4.536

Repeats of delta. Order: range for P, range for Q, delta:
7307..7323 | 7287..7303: -0.02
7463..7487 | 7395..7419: 0.09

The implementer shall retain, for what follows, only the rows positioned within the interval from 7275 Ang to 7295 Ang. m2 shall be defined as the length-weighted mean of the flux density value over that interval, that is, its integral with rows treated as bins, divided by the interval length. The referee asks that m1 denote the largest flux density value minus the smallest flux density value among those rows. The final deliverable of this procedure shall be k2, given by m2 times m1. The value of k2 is 1.4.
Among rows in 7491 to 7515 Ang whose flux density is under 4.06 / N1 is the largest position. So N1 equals 7505.0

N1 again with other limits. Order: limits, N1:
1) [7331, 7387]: 7385.0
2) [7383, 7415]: 7413.0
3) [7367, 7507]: 7505.0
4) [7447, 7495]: 7493.0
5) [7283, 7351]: 7349.0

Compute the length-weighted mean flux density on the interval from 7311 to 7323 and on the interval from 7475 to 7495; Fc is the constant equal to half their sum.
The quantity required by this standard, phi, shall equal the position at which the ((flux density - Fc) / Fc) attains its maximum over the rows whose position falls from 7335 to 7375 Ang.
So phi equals 7369.0 Ang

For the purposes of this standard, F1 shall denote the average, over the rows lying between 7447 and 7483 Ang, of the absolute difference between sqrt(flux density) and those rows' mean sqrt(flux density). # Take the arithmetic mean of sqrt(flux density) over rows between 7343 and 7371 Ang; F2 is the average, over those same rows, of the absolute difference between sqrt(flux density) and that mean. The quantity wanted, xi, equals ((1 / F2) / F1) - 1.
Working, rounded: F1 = 0.0229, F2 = 0.028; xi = 1558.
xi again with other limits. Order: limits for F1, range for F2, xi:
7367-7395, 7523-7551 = 3327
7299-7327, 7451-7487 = 1562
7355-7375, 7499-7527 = 2061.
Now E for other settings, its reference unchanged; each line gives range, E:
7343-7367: 7361.0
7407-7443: 7413.0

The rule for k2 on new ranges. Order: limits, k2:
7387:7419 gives 1.0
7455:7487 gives 1.3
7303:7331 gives 1.9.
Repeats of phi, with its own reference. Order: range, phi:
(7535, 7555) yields 7553.0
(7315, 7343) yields 7317.0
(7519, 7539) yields 7529.0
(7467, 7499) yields 7485.0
